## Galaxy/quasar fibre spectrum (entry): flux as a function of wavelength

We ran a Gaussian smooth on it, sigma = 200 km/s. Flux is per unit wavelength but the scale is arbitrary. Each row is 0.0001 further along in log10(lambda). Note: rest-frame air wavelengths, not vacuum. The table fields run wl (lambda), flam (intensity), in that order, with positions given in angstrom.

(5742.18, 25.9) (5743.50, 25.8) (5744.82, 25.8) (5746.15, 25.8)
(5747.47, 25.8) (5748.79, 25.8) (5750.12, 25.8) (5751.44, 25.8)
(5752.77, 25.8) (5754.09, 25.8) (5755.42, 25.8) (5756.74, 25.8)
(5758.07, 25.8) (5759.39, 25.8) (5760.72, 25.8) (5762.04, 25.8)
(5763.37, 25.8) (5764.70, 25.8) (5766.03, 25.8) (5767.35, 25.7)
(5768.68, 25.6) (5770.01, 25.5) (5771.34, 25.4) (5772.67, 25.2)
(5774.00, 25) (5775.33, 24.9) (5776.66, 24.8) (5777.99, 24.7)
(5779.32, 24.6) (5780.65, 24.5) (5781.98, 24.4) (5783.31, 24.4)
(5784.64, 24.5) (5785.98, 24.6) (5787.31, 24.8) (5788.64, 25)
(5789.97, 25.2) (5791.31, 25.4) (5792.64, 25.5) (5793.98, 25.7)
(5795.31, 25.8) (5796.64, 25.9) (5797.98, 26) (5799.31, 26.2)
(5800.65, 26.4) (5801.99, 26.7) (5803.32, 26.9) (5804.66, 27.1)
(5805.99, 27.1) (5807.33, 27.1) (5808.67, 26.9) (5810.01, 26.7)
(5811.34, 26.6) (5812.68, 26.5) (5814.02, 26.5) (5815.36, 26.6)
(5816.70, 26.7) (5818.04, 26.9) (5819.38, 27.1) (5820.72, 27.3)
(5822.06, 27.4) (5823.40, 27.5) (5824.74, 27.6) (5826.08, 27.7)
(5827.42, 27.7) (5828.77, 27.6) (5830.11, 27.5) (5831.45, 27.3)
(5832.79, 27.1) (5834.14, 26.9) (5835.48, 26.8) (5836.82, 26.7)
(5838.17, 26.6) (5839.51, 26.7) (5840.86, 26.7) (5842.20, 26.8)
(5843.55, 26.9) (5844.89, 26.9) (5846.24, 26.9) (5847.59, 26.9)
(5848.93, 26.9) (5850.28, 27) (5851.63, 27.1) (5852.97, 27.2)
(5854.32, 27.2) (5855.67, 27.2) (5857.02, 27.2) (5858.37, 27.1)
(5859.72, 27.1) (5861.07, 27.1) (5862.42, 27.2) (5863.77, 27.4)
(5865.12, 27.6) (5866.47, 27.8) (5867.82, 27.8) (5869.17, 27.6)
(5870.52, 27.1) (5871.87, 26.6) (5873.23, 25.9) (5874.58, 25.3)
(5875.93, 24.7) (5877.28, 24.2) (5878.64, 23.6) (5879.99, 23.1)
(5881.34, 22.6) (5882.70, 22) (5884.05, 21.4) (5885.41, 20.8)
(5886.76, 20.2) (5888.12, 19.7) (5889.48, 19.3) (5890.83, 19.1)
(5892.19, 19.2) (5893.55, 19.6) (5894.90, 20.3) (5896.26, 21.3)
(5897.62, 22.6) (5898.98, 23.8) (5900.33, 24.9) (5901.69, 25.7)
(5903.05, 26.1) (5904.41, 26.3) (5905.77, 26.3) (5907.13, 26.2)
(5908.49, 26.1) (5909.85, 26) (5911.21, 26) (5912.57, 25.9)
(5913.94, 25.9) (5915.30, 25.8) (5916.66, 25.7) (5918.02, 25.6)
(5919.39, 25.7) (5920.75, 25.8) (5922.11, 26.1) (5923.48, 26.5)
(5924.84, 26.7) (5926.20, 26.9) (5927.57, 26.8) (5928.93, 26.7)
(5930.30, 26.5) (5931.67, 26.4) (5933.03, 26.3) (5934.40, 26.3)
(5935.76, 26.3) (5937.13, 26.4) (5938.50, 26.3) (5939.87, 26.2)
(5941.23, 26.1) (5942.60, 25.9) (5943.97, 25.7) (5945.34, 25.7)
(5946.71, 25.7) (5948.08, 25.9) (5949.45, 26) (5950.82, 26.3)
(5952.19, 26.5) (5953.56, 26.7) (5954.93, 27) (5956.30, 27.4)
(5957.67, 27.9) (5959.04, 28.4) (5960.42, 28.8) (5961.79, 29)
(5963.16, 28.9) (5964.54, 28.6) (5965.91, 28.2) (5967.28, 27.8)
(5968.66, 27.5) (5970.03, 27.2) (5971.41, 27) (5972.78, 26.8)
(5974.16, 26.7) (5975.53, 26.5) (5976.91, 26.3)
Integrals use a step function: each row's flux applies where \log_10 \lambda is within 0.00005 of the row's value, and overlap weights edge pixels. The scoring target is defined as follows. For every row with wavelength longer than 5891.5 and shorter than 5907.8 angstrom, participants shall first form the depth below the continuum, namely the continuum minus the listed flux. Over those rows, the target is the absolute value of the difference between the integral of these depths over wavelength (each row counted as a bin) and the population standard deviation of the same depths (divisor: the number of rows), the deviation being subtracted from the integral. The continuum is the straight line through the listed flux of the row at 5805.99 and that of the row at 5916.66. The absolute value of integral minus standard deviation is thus 36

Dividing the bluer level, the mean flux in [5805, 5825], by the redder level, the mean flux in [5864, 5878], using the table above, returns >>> 1.02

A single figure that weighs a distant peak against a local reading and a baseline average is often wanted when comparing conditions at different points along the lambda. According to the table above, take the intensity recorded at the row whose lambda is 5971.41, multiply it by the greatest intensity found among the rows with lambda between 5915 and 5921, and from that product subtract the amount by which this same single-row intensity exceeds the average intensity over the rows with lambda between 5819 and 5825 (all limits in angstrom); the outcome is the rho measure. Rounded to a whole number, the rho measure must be 697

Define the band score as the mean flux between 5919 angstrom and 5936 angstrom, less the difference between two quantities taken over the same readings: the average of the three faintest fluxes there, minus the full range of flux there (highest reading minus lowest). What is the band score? 1.7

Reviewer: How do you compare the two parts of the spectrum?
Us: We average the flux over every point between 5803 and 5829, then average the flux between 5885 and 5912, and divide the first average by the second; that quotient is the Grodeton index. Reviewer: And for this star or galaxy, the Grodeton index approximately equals 1.18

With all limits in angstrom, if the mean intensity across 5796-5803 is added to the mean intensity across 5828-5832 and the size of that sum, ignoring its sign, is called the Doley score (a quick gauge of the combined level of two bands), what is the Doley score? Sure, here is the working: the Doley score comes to 53.7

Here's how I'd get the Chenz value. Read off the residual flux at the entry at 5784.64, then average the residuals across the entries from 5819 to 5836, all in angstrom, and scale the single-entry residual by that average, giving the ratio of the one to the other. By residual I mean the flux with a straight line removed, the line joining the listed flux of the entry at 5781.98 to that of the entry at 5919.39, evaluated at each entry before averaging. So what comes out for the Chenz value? 0.03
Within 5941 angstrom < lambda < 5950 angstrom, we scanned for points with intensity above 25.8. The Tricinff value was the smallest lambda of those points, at 5941.23 angstrom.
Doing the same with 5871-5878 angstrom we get 5871.87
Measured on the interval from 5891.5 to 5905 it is 5903.05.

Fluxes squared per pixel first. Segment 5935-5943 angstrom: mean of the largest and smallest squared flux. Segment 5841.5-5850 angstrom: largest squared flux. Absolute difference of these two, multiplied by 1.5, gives 60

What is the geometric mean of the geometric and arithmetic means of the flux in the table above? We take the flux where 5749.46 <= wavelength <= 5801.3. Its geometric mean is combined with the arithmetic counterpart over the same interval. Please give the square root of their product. 25.4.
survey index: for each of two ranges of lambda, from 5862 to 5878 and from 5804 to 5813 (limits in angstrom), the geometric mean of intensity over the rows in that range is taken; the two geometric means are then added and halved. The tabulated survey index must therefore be 26.7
